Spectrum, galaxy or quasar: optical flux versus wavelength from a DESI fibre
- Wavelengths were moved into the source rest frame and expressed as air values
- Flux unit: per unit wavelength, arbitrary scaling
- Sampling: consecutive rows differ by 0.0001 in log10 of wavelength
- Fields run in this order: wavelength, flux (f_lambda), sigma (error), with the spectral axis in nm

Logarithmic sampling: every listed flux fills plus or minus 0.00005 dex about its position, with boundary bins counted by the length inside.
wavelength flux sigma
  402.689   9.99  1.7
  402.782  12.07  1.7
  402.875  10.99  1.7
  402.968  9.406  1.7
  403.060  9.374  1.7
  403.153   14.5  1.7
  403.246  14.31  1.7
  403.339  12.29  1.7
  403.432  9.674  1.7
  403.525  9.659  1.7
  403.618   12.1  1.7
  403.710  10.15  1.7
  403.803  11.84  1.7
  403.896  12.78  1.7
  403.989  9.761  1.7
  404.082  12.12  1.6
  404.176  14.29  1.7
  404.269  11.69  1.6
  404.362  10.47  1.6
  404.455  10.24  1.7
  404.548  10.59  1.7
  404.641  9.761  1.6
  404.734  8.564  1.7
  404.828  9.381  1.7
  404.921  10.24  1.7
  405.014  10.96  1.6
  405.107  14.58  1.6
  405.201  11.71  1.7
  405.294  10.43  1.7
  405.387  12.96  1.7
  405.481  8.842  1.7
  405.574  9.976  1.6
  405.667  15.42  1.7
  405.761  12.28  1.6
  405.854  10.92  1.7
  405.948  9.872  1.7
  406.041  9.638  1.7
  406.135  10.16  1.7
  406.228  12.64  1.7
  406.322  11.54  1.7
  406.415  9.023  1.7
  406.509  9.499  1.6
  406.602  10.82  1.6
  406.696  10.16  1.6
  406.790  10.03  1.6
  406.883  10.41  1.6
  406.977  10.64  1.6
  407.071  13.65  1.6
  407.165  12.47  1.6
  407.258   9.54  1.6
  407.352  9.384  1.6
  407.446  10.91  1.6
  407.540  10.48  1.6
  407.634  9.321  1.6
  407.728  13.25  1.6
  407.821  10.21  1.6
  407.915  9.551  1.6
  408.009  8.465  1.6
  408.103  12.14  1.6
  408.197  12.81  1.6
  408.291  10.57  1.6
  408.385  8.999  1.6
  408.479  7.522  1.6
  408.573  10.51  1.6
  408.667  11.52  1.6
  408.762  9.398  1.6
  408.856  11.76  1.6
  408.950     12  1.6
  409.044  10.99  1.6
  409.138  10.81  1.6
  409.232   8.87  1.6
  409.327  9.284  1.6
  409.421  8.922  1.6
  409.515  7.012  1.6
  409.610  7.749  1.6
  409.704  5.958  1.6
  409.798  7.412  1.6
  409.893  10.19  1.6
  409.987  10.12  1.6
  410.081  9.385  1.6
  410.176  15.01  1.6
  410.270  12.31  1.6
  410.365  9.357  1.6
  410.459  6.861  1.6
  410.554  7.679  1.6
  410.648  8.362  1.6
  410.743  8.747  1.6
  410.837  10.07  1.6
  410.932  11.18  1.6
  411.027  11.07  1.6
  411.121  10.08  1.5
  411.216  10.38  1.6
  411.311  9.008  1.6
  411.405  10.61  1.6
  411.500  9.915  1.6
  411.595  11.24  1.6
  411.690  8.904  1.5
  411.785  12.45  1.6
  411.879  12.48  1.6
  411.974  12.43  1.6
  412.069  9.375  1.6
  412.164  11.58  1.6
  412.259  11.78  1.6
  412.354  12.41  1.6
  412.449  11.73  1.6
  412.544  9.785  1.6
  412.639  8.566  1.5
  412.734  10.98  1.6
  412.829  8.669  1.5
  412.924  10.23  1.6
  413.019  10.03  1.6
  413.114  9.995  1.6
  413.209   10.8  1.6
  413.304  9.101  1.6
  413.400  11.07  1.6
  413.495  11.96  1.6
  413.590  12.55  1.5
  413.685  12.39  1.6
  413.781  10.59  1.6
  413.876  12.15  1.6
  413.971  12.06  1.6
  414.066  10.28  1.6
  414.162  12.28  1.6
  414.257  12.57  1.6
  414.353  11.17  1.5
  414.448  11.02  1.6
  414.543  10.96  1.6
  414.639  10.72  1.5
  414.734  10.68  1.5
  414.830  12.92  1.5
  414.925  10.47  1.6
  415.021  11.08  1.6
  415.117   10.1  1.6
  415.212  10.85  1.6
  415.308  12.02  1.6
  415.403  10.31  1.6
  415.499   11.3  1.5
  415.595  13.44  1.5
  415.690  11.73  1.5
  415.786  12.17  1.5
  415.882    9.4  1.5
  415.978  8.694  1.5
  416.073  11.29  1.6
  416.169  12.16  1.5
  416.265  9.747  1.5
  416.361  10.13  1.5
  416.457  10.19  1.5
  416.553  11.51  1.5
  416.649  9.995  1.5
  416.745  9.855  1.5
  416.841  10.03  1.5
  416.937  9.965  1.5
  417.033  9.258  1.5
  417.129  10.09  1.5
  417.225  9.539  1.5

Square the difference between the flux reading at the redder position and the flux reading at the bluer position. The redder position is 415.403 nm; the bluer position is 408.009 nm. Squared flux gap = 3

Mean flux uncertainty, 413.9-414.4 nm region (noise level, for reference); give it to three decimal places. 1.580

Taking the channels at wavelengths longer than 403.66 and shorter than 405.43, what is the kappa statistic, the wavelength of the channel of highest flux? 405.107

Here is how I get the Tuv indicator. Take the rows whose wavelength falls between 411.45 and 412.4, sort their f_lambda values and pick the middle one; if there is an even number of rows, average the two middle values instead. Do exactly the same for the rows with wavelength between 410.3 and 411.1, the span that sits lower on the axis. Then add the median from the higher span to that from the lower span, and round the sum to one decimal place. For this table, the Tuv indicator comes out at 20.7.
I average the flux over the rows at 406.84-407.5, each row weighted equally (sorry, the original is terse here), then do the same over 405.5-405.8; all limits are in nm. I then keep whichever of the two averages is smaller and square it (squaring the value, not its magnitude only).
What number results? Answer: 121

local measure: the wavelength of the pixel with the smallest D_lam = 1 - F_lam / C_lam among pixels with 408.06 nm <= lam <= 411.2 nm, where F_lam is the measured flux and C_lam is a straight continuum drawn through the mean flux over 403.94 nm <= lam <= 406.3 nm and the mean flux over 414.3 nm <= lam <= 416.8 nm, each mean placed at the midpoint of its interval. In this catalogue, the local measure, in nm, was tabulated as 410.176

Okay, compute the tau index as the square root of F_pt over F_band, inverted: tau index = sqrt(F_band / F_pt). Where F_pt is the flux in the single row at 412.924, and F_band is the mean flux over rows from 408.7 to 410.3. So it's 0.98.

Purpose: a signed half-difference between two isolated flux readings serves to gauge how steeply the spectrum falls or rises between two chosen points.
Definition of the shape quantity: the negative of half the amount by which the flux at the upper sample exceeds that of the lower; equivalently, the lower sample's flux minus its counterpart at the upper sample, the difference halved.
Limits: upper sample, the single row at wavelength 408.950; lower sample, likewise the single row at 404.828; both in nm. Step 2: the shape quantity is -1.3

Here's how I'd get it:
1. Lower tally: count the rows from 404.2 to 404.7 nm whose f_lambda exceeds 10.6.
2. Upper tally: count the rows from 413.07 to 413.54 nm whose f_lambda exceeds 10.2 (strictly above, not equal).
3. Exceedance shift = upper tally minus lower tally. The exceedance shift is 2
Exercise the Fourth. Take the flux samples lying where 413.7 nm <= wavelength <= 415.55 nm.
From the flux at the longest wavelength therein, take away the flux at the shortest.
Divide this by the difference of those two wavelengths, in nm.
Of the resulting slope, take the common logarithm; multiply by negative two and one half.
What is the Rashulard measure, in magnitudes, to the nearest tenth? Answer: 1.0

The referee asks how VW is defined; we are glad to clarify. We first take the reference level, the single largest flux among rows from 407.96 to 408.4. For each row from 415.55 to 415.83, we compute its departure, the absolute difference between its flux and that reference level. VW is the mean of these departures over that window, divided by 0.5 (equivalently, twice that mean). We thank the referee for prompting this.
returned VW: 1.6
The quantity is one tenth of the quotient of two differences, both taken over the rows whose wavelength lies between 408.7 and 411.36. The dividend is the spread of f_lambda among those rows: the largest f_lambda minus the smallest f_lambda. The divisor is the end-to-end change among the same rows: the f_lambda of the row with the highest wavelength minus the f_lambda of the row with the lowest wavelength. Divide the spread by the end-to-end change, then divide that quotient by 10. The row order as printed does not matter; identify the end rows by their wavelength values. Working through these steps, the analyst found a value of -2.3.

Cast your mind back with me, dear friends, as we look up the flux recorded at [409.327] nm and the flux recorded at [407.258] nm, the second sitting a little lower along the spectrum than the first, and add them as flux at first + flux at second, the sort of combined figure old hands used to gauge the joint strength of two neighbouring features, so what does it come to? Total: 19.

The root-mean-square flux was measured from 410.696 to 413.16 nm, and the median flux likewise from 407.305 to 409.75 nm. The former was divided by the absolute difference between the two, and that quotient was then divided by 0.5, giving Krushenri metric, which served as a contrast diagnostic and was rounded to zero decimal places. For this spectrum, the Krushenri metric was 30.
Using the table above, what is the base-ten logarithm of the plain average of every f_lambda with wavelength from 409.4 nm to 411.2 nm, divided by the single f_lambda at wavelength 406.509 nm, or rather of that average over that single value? -0.01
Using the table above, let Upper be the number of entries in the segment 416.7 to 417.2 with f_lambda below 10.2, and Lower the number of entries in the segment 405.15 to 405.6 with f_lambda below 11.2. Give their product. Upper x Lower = 15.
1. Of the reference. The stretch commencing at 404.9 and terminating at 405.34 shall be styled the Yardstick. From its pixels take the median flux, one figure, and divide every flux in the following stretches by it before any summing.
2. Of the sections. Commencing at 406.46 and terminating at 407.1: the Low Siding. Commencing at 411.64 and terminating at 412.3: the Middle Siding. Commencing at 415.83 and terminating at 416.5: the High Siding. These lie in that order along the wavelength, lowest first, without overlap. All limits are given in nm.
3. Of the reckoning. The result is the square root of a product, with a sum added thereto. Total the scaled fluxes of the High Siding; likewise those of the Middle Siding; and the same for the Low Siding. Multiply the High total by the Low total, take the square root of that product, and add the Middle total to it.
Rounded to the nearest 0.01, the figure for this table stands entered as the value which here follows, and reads 13.90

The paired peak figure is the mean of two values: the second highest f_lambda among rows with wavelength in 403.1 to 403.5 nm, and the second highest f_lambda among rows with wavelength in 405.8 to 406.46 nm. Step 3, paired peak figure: 12.9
